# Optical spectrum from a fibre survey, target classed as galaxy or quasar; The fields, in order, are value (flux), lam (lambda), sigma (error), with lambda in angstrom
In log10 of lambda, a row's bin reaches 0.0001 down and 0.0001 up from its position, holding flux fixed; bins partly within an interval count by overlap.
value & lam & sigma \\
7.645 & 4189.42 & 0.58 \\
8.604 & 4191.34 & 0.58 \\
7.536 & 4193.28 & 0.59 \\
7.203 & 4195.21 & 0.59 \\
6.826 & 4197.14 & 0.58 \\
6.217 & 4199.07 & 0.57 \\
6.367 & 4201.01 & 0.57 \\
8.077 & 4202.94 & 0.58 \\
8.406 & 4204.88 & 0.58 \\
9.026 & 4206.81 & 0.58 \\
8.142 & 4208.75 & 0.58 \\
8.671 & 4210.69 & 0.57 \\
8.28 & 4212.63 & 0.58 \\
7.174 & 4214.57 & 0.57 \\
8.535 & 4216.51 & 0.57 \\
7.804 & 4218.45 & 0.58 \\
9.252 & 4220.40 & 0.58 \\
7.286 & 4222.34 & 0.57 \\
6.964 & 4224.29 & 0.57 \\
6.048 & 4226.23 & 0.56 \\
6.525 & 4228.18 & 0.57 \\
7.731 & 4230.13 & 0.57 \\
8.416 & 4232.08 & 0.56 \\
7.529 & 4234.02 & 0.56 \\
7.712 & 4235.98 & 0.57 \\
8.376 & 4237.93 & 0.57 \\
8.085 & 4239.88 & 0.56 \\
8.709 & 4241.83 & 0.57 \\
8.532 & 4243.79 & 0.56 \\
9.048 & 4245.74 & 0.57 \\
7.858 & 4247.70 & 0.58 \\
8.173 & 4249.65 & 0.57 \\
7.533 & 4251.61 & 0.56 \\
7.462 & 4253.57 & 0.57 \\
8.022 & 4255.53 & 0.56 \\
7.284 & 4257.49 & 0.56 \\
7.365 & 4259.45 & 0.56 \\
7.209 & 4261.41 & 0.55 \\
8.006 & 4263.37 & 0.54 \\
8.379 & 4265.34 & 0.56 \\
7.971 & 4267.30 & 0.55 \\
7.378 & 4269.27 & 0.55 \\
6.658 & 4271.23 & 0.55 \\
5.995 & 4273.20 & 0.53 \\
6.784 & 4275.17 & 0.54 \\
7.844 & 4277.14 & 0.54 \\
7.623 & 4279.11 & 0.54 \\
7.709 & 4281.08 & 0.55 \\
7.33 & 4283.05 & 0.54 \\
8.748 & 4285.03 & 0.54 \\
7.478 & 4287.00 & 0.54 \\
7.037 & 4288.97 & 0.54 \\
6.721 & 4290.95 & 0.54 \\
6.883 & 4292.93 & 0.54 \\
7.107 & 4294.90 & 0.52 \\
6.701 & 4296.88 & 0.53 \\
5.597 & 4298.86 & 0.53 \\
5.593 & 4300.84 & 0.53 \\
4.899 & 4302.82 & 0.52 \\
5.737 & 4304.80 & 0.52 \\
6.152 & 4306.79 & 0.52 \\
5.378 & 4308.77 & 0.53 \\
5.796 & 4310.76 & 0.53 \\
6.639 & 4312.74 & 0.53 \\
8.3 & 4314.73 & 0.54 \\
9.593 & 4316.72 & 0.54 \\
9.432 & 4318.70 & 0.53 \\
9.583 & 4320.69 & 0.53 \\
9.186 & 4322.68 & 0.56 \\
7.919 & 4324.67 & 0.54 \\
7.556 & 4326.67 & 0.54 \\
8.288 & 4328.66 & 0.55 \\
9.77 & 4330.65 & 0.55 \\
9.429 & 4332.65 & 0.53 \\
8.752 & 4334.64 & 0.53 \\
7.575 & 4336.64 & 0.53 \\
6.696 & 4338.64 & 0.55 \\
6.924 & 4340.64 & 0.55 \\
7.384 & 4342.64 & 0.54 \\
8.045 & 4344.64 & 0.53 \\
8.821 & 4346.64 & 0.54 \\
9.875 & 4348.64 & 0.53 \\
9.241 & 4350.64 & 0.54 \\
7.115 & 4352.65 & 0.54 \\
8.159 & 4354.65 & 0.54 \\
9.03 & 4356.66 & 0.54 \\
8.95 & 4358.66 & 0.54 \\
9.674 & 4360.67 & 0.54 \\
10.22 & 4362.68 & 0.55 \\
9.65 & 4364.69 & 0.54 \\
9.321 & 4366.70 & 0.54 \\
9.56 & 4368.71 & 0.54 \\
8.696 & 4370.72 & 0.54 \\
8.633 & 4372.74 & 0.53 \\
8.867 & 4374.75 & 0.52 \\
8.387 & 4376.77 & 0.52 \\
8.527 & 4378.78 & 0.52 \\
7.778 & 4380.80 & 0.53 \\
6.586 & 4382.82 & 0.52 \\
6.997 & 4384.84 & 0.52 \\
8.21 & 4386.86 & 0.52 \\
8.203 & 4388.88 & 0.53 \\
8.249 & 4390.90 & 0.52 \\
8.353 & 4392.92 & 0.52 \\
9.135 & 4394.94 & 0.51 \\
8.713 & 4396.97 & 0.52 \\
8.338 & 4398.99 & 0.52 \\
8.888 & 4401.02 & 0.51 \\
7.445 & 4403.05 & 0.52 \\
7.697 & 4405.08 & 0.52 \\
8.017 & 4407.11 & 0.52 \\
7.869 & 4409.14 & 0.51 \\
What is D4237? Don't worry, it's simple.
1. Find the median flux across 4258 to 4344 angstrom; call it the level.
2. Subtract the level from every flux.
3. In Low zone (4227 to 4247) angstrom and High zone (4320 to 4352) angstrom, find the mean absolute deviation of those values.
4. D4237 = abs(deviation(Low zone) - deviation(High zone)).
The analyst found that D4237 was 0.34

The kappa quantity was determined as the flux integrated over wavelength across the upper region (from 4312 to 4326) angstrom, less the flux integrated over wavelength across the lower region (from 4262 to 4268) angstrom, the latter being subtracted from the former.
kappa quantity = 73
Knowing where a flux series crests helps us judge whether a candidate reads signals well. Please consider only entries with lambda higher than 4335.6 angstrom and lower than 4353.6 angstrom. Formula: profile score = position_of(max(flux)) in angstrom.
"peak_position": 4348.64 angstrom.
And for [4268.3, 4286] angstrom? 4285.03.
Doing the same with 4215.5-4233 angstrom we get 4220.40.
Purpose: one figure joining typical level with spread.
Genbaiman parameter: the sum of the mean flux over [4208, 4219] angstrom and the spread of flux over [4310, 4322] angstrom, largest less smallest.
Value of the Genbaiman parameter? 11.9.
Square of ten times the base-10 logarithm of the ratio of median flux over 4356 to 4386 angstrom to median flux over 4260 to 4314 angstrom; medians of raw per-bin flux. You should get 1.2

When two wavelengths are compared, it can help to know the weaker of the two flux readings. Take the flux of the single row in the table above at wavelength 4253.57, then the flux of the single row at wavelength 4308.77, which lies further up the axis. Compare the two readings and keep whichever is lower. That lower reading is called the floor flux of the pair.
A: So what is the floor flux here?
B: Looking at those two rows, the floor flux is 5.4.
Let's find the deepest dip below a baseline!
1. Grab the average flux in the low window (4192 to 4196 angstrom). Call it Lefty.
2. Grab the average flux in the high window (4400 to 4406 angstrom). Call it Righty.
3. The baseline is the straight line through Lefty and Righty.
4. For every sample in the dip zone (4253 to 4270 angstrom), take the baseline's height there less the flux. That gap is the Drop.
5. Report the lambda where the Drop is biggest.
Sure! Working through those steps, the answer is 4261.41 angstrom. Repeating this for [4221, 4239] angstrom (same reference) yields 4226.23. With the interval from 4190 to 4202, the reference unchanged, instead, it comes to 4199.07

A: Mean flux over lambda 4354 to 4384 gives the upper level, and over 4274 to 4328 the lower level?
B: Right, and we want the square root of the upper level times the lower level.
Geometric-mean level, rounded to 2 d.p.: 7.98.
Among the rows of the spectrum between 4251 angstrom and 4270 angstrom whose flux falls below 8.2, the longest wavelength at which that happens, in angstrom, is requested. 4269.27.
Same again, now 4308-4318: 4312.74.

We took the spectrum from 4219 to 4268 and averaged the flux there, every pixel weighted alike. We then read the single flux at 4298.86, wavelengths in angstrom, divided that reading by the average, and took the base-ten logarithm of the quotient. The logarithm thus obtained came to -0.15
